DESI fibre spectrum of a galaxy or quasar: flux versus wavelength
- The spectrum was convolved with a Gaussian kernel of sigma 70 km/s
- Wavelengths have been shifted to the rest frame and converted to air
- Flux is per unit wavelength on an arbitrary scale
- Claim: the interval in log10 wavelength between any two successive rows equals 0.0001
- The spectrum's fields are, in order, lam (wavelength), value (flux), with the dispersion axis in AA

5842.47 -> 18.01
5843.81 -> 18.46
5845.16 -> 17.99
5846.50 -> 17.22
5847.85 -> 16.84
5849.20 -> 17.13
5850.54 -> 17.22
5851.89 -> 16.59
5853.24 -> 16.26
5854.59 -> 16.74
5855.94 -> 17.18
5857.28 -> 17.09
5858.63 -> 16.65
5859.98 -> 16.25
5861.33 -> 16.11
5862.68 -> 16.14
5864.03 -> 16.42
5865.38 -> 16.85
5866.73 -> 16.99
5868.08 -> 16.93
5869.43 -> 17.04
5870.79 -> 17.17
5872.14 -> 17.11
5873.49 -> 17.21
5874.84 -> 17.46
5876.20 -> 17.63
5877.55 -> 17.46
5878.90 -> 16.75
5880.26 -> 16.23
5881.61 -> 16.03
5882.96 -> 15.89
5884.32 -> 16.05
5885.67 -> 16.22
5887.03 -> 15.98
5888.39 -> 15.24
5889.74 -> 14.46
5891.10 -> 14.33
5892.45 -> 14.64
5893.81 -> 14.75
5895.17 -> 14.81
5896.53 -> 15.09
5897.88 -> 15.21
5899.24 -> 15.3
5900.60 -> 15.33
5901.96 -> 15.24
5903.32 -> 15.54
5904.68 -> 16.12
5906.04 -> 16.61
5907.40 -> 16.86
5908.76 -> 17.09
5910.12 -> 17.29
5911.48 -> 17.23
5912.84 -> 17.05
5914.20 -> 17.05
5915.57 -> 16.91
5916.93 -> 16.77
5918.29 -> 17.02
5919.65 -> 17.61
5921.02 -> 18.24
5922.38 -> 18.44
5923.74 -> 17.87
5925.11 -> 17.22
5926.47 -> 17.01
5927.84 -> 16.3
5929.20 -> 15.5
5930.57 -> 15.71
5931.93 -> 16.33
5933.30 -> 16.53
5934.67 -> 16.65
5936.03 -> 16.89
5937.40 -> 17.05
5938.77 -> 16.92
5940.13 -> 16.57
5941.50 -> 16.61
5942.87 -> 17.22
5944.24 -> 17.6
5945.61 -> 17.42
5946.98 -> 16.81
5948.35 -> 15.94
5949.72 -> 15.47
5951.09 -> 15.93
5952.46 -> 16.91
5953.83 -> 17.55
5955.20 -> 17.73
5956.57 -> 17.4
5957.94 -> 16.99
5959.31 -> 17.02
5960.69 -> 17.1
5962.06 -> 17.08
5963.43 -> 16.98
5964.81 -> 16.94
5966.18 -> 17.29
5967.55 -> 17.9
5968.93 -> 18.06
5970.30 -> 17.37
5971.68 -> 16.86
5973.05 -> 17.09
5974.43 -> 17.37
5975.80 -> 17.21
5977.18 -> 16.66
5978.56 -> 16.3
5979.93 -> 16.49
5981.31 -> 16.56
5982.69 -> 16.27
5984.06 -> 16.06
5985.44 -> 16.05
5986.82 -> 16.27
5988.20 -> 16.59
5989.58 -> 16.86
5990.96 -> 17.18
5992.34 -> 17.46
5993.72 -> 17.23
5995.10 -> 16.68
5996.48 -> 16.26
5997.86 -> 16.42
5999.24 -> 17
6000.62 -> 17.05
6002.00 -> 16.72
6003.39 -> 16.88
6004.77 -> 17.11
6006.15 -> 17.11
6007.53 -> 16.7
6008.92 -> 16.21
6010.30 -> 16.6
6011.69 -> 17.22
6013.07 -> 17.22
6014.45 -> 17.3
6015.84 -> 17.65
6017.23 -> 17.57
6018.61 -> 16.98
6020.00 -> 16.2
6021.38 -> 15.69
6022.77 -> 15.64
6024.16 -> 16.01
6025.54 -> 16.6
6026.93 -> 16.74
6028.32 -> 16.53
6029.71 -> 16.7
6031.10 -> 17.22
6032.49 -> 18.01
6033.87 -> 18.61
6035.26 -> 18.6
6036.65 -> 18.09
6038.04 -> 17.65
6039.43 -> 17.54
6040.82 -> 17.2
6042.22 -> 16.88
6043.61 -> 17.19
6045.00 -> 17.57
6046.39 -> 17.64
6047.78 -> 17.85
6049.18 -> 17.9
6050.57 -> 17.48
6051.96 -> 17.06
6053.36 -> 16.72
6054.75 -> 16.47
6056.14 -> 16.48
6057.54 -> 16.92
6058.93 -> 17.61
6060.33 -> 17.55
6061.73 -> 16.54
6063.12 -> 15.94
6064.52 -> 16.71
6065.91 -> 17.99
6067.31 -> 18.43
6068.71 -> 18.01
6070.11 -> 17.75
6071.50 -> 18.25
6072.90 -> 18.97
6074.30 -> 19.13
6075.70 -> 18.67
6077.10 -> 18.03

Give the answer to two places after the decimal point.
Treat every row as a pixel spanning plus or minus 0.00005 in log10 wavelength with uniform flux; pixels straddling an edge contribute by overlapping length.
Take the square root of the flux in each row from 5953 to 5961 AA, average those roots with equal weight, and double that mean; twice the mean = 8.32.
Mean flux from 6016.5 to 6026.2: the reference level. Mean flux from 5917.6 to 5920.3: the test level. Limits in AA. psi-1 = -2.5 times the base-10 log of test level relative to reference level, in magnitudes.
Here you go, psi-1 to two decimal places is -0.06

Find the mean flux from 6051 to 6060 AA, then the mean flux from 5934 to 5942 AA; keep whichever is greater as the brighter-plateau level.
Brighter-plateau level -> 16.9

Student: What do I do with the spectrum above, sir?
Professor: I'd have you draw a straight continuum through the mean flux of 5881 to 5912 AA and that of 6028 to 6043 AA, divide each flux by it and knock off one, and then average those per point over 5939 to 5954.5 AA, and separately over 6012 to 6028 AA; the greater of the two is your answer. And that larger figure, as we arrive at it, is 0.022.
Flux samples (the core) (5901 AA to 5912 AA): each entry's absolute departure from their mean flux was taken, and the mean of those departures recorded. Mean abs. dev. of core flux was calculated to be 0.65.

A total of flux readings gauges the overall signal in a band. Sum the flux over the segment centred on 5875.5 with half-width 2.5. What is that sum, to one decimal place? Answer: 69.8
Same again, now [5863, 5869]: 67.2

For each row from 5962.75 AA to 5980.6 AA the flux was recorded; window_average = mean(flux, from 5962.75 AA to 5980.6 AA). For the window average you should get 17.12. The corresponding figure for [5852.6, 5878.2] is 16.88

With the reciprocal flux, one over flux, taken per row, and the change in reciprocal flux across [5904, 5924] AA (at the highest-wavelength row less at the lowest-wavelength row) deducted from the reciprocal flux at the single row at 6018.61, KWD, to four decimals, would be 0.0650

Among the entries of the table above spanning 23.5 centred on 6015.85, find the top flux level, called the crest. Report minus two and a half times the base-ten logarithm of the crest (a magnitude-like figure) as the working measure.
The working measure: -3.12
